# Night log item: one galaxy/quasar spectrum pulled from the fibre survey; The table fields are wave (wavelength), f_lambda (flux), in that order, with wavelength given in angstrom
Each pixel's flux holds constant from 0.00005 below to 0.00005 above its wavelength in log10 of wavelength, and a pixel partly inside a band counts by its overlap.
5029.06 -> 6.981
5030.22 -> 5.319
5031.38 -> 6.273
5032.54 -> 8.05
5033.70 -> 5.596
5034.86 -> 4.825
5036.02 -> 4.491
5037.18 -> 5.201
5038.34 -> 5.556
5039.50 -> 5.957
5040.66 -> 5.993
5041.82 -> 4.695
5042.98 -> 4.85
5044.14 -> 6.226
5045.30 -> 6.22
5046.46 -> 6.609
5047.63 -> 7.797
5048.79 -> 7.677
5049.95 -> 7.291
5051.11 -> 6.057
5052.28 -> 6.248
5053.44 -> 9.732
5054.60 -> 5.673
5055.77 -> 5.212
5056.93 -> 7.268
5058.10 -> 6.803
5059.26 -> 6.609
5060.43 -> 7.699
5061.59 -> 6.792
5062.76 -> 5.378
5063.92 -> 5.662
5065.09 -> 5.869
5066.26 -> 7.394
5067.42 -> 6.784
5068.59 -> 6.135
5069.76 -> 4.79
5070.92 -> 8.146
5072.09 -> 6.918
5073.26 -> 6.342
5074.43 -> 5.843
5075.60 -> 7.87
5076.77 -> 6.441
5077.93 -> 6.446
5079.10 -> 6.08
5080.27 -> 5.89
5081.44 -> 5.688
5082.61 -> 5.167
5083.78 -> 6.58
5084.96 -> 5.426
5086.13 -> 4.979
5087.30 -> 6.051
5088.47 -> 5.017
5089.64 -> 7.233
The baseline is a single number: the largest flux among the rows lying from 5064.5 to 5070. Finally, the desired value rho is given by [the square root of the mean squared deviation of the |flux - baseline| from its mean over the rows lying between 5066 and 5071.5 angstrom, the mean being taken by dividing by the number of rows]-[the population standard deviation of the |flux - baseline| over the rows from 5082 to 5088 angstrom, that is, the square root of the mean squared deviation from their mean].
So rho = 0.28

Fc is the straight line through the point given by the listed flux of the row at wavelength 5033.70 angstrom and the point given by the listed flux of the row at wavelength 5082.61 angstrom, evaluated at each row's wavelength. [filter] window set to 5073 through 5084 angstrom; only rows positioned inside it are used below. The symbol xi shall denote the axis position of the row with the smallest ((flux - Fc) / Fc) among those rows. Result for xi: 5082.61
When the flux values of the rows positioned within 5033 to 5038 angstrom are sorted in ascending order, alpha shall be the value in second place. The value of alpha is 4.825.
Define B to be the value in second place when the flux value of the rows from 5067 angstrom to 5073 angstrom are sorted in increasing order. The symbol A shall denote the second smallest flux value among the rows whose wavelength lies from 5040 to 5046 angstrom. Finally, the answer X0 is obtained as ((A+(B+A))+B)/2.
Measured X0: 11.0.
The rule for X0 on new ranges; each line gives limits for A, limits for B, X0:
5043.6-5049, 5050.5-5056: 11.9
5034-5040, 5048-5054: 11.1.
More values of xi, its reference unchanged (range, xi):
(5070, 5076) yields 5074.43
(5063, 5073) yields 5069.76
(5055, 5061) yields 5055.77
